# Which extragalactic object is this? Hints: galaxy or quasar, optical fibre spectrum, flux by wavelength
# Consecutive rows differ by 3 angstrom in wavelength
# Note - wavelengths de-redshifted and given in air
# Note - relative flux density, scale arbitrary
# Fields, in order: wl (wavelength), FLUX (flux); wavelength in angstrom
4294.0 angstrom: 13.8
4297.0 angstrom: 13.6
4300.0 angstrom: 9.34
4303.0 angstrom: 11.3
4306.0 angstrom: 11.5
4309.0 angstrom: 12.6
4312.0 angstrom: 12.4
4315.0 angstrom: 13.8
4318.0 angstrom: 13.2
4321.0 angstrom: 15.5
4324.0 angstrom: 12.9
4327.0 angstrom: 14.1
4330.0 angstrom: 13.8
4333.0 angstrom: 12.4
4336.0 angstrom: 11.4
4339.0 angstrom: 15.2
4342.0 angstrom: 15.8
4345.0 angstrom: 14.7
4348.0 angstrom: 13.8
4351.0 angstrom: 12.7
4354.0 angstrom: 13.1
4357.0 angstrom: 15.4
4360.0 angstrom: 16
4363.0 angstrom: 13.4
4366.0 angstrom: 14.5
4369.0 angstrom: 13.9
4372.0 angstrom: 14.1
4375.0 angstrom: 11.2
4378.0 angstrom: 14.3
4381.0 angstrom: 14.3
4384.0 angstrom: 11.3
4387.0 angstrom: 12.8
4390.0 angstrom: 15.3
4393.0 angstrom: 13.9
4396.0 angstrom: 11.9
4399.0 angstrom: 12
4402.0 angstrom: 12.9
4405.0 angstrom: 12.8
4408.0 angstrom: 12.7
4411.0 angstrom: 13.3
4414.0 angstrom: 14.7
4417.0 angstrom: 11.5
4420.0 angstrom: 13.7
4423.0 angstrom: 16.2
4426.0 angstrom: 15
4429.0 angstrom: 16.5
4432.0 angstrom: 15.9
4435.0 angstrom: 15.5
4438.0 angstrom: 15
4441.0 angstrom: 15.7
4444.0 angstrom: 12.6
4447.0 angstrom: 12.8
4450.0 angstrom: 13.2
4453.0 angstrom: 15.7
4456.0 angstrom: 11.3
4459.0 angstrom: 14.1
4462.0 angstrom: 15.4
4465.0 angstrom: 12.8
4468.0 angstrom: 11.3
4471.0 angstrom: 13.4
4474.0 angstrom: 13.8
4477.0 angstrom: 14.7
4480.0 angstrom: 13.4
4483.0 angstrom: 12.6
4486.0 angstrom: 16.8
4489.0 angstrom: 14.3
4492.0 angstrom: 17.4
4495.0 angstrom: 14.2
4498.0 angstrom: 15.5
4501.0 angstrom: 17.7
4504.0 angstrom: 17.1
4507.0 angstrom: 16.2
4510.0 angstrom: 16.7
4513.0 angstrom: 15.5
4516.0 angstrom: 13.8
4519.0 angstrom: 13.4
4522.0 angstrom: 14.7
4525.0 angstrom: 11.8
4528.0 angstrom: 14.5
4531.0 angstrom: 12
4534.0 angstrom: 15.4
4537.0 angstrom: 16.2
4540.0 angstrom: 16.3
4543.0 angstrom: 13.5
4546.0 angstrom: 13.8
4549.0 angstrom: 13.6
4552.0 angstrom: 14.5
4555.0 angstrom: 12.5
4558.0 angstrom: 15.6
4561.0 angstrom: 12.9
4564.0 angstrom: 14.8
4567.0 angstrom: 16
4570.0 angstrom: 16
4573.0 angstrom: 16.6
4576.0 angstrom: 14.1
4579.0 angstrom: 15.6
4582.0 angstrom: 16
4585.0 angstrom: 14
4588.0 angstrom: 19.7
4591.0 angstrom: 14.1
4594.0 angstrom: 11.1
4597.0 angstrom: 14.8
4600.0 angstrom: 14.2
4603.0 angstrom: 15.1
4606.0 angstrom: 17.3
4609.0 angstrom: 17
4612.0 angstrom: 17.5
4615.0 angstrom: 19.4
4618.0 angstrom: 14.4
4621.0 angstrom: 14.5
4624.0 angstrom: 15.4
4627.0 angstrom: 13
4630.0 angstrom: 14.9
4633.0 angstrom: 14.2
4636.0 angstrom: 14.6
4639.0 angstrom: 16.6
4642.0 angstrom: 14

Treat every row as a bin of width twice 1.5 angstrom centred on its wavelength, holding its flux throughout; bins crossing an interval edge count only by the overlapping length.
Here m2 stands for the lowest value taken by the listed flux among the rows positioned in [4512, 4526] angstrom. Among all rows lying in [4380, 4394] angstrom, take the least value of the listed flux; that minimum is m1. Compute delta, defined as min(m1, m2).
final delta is 11.3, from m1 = 11.3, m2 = 11.8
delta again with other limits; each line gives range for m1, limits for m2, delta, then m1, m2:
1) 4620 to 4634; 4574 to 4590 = 13.0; 13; 14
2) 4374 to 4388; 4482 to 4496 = 11.2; 11.2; 12.6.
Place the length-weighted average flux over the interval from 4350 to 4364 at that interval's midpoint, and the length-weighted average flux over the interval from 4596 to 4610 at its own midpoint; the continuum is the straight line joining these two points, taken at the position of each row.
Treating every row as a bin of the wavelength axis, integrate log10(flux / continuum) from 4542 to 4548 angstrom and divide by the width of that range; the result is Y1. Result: -0.05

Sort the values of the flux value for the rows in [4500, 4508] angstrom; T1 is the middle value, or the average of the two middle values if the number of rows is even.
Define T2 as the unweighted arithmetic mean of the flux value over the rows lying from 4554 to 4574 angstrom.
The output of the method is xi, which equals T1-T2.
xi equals 2.2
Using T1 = 17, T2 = 14.9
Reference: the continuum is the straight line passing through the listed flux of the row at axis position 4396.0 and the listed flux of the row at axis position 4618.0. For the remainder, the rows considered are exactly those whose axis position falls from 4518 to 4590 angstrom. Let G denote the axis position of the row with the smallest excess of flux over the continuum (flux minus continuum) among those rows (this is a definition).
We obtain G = 4525.0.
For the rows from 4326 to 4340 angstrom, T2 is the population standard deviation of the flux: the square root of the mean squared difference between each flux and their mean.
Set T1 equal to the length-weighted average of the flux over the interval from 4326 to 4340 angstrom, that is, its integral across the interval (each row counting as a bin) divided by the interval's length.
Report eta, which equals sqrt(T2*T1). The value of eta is 4.21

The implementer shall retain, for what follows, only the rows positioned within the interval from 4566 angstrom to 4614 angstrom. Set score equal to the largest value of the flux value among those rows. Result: 19.7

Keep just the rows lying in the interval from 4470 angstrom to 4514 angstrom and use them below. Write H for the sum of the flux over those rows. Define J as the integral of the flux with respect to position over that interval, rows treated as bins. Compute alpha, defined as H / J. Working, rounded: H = 229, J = 673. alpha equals 0.340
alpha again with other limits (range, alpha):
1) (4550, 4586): 0.333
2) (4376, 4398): 0.320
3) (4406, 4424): 0.336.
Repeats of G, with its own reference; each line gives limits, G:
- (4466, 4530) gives 4525.0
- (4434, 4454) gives 4444.0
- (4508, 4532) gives 4525.0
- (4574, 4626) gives 4594.0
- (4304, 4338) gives 4336.0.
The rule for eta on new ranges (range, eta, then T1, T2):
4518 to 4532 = 4.02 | 13.3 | 1.21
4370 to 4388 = 4.18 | 13.0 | 1.34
